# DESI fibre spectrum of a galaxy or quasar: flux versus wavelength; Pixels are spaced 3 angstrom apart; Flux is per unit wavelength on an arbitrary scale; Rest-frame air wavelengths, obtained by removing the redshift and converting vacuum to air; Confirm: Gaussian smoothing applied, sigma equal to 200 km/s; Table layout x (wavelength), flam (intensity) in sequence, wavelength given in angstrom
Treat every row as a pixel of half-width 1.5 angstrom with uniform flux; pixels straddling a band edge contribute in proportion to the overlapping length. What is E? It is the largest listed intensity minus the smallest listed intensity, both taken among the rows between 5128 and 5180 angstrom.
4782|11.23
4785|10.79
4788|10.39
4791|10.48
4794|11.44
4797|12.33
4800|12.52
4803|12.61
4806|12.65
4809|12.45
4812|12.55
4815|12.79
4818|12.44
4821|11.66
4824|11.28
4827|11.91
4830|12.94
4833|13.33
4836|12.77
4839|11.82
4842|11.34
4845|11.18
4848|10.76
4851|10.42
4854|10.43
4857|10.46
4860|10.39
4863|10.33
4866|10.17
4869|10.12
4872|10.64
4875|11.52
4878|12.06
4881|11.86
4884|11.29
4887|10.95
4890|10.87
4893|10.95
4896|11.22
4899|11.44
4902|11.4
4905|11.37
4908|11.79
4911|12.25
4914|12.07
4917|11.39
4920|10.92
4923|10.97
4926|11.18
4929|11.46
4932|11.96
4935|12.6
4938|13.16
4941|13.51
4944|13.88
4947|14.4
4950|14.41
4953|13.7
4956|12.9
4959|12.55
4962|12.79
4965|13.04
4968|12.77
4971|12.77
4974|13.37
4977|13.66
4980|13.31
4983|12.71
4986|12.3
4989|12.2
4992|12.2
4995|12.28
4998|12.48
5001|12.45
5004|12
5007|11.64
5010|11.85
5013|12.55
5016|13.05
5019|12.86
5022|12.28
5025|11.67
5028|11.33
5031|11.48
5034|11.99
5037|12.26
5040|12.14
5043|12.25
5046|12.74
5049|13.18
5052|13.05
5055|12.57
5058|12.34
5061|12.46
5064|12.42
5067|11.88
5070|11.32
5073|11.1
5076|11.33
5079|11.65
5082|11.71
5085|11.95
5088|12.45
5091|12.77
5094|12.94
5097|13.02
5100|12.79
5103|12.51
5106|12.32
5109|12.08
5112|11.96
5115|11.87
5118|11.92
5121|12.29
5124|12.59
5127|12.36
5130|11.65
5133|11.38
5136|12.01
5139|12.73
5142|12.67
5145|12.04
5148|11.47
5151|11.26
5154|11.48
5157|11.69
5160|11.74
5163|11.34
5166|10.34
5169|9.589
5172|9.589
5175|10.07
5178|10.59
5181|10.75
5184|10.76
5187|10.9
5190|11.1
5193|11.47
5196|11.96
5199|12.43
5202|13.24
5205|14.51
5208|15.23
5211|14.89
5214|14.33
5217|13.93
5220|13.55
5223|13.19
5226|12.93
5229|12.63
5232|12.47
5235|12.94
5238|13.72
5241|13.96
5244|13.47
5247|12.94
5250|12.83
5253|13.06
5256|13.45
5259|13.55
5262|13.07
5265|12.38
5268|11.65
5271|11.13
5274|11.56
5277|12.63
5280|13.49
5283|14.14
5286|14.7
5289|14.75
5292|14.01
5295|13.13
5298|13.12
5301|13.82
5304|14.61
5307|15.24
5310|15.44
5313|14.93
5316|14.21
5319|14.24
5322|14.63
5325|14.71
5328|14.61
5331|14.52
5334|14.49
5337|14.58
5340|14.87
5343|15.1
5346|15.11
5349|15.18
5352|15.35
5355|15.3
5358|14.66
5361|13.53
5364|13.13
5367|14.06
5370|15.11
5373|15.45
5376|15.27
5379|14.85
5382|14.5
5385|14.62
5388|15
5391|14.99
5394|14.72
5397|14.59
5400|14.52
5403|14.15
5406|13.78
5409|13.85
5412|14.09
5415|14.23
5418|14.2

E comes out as 3.1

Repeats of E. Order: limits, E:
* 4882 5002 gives 3.5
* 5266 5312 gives 4.3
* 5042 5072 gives 1.9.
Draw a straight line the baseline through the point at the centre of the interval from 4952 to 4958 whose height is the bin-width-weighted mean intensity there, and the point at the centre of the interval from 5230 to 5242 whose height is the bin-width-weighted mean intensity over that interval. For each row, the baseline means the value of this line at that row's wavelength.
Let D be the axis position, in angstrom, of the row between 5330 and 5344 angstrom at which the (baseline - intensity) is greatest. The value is 5334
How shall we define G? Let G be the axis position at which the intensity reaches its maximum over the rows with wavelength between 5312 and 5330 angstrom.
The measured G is 5313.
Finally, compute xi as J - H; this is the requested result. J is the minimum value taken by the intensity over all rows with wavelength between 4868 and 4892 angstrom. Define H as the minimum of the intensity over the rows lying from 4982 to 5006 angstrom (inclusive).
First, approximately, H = 12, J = 10.12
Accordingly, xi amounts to -1.9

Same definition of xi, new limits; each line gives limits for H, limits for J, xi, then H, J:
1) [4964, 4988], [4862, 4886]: -2.2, 12.3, 10.12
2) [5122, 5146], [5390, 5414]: 2.4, 11.38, 13.78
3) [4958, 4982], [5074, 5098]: -1.2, 12.55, 11.33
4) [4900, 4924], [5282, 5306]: 2.2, 10.92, 13.12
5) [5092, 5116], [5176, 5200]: -1.3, 11.87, 10.59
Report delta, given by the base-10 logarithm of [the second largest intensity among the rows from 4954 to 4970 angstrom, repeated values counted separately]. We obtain 1.11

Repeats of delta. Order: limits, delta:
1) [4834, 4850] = 1.07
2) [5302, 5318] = 1.18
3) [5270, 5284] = 1.13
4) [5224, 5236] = 1.11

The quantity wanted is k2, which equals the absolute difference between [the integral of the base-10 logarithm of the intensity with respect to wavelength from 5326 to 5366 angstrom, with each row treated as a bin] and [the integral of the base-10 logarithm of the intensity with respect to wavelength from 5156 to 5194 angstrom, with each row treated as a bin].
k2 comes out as 7.5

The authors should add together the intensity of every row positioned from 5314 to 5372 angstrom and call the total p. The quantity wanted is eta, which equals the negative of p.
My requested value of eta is -277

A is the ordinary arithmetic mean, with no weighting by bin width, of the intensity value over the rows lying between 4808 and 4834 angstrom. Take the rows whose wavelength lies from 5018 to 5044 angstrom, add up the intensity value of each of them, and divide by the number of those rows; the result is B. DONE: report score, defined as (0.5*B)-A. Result -6.4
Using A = 12.4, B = 12.0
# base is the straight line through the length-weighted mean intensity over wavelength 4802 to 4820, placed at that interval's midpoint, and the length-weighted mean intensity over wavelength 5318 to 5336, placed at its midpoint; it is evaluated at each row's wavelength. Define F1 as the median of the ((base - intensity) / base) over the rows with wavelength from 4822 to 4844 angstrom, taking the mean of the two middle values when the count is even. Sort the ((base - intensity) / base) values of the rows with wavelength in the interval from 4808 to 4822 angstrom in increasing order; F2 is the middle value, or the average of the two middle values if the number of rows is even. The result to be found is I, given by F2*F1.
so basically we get 0.0004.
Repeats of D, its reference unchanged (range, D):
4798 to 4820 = 4818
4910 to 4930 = 4920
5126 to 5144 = 5133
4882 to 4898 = 4890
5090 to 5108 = 5106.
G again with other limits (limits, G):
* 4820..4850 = 4833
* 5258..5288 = 5286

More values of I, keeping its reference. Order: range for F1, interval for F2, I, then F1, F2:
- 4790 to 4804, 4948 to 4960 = -0.0002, 0.01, -0.015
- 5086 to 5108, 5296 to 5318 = -0.0007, 0.06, -0.011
